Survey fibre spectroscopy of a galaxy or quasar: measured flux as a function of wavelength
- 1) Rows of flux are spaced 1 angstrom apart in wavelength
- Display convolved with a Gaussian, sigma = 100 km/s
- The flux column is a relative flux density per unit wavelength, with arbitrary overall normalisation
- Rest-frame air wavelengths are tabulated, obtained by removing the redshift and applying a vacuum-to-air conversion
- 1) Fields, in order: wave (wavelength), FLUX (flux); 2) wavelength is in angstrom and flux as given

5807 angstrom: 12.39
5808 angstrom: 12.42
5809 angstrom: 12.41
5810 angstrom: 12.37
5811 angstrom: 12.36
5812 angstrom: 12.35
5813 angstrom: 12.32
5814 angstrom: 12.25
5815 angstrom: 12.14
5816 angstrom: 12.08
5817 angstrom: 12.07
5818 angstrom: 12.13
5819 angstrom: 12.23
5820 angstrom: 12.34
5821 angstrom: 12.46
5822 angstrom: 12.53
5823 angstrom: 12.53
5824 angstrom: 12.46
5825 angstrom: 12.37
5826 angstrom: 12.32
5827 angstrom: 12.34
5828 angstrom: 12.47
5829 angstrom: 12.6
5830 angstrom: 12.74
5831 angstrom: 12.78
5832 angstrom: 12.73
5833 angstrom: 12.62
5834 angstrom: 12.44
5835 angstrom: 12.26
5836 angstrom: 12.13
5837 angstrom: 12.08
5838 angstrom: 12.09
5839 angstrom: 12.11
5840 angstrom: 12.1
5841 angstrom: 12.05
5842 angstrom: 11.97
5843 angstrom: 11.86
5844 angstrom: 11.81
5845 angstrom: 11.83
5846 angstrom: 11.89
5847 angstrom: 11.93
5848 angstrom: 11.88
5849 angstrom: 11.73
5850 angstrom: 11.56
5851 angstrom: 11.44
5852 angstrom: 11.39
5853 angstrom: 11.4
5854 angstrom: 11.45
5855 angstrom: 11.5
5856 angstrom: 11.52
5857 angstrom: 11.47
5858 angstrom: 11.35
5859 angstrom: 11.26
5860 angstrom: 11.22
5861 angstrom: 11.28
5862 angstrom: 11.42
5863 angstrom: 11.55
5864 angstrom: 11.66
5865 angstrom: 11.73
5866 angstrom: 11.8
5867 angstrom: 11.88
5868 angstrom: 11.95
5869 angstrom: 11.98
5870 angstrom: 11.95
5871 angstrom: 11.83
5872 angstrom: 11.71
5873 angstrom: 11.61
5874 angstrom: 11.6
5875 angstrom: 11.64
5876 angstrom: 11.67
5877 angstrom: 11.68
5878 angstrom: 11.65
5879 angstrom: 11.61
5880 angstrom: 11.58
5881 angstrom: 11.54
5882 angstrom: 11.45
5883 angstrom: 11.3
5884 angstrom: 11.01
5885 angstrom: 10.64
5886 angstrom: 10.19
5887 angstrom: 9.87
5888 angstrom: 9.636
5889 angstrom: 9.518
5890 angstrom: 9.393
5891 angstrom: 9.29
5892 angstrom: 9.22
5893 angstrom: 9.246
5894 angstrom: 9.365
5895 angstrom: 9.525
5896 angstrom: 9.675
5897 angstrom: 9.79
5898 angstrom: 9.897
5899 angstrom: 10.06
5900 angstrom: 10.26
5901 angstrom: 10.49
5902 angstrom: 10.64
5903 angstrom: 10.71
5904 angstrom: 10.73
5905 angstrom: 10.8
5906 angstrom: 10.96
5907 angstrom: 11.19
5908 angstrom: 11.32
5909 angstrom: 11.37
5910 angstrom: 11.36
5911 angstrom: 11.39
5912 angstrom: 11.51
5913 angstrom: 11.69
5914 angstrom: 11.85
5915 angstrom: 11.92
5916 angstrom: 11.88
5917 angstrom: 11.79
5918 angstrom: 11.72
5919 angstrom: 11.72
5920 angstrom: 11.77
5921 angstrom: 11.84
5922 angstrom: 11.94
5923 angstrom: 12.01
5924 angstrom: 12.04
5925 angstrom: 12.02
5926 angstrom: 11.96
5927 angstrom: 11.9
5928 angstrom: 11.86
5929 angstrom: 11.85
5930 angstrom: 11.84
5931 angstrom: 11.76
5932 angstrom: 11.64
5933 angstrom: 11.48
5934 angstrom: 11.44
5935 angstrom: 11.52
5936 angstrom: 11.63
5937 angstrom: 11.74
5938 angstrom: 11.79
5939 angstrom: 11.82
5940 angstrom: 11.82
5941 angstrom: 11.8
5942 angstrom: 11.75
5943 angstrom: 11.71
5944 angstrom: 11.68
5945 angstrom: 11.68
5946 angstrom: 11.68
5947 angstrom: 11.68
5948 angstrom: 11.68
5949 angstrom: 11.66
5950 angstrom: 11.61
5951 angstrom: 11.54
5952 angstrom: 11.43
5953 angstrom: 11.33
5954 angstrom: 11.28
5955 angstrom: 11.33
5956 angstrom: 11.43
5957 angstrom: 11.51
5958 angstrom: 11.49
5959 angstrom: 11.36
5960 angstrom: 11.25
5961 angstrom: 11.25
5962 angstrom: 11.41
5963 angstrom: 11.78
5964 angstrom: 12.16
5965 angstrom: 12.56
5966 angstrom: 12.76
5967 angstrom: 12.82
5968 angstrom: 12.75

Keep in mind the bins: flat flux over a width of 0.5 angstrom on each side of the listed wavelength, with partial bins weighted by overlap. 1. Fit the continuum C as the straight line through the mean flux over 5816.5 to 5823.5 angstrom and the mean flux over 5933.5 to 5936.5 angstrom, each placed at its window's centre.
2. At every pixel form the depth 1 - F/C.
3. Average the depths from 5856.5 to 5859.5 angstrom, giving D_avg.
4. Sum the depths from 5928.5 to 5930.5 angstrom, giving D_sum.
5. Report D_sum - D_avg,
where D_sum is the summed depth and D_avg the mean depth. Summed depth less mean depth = -0.11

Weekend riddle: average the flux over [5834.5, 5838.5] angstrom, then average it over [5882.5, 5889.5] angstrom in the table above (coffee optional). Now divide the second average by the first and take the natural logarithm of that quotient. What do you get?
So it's -0.16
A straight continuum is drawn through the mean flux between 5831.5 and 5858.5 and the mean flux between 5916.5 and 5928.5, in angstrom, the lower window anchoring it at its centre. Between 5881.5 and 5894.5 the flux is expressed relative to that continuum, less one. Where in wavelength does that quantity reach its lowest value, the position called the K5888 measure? 5892 angstrom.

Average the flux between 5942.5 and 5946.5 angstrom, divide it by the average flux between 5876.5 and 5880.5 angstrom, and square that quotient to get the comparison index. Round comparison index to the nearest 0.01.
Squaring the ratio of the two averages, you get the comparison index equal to 1.01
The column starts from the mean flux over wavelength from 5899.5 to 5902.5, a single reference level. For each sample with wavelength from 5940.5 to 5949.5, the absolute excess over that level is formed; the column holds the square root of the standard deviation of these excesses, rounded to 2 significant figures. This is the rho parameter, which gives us 0.21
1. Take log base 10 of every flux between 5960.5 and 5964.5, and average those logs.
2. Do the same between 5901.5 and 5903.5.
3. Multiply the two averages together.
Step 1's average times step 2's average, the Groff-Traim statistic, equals 1.10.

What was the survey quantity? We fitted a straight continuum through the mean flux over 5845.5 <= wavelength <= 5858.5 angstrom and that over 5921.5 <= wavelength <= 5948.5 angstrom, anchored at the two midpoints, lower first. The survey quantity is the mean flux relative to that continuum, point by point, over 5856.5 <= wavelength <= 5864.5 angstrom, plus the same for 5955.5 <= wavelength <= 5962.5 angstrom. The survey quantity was 1.95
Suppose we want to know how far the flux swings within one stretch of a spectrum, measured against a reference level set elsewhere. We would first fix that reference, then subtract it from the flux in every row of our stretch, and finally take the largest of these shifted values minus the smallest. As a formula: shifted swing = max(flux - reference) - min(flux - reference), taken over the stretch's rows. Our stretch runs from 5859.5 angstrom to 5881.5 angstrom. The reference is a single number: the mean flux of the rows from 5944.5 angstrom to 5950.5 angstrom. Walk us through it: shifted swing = 0.76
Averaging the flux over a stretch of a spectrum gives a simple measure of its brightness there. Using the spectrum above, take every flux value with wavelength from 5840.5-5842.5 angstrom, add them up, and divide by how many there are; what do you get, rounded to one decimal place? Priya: 12.0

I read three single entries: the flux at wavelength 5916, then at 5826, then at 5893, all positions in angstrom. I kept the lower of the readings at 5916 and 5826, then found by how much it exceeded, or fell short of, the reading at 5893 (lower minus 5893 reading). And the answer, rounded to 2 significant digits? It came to 2.6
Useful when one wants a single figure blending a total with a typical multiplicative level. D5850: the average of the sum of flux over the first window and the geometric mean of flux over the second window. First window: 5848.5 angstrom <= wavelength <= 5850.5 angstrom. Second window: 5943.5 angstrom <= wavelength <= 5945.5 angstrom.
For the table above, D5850 17.5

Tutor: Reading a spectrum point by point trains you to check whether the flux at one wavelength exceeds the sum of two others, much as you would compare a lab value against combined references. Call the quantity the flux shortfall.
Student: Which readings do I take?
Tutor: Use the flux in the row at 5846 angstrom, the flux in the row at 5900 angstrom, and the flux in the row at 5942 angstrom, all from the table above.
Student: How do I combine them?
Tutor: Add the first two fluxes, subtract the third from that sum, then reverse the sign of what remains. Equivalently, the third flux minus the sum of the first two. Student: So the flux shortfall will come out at -10.4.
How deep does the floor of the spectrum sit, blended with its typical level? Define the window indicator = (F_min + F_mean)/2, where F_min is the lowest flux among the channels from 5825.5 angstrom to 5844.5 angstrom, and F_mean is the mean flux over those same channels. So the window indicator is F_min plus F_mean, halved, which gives 12.0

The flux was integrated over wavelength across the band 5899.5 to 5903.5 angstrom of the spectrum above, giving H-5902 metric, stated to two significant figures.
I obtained 42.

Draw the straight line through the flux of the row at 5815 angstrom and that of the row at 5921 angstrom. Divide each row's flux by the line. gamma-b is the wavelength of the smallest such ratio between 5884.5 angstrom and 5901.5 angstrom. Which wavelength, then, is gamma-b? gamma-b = 5892 angstrom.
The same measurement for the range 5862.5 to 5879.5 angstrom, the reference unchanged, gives 5863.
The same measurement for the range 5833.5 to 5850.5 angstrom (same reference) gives 5850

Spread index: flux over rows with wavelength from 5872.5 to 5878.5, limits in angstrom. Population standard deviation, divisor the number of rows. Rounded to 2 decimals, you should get 0.03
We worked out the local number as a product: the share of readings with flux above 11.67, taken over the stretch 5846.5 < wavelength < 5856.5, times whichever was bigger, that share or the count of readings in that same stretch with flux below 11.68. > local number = 2.1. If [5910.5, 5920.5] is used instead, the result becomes 1.6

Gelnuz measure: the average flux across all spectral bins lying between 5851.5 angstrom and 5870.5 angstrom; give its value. 11.6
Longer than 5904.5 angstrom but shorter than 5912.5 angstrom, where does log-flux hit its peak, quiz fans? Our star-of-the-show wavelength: 5912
